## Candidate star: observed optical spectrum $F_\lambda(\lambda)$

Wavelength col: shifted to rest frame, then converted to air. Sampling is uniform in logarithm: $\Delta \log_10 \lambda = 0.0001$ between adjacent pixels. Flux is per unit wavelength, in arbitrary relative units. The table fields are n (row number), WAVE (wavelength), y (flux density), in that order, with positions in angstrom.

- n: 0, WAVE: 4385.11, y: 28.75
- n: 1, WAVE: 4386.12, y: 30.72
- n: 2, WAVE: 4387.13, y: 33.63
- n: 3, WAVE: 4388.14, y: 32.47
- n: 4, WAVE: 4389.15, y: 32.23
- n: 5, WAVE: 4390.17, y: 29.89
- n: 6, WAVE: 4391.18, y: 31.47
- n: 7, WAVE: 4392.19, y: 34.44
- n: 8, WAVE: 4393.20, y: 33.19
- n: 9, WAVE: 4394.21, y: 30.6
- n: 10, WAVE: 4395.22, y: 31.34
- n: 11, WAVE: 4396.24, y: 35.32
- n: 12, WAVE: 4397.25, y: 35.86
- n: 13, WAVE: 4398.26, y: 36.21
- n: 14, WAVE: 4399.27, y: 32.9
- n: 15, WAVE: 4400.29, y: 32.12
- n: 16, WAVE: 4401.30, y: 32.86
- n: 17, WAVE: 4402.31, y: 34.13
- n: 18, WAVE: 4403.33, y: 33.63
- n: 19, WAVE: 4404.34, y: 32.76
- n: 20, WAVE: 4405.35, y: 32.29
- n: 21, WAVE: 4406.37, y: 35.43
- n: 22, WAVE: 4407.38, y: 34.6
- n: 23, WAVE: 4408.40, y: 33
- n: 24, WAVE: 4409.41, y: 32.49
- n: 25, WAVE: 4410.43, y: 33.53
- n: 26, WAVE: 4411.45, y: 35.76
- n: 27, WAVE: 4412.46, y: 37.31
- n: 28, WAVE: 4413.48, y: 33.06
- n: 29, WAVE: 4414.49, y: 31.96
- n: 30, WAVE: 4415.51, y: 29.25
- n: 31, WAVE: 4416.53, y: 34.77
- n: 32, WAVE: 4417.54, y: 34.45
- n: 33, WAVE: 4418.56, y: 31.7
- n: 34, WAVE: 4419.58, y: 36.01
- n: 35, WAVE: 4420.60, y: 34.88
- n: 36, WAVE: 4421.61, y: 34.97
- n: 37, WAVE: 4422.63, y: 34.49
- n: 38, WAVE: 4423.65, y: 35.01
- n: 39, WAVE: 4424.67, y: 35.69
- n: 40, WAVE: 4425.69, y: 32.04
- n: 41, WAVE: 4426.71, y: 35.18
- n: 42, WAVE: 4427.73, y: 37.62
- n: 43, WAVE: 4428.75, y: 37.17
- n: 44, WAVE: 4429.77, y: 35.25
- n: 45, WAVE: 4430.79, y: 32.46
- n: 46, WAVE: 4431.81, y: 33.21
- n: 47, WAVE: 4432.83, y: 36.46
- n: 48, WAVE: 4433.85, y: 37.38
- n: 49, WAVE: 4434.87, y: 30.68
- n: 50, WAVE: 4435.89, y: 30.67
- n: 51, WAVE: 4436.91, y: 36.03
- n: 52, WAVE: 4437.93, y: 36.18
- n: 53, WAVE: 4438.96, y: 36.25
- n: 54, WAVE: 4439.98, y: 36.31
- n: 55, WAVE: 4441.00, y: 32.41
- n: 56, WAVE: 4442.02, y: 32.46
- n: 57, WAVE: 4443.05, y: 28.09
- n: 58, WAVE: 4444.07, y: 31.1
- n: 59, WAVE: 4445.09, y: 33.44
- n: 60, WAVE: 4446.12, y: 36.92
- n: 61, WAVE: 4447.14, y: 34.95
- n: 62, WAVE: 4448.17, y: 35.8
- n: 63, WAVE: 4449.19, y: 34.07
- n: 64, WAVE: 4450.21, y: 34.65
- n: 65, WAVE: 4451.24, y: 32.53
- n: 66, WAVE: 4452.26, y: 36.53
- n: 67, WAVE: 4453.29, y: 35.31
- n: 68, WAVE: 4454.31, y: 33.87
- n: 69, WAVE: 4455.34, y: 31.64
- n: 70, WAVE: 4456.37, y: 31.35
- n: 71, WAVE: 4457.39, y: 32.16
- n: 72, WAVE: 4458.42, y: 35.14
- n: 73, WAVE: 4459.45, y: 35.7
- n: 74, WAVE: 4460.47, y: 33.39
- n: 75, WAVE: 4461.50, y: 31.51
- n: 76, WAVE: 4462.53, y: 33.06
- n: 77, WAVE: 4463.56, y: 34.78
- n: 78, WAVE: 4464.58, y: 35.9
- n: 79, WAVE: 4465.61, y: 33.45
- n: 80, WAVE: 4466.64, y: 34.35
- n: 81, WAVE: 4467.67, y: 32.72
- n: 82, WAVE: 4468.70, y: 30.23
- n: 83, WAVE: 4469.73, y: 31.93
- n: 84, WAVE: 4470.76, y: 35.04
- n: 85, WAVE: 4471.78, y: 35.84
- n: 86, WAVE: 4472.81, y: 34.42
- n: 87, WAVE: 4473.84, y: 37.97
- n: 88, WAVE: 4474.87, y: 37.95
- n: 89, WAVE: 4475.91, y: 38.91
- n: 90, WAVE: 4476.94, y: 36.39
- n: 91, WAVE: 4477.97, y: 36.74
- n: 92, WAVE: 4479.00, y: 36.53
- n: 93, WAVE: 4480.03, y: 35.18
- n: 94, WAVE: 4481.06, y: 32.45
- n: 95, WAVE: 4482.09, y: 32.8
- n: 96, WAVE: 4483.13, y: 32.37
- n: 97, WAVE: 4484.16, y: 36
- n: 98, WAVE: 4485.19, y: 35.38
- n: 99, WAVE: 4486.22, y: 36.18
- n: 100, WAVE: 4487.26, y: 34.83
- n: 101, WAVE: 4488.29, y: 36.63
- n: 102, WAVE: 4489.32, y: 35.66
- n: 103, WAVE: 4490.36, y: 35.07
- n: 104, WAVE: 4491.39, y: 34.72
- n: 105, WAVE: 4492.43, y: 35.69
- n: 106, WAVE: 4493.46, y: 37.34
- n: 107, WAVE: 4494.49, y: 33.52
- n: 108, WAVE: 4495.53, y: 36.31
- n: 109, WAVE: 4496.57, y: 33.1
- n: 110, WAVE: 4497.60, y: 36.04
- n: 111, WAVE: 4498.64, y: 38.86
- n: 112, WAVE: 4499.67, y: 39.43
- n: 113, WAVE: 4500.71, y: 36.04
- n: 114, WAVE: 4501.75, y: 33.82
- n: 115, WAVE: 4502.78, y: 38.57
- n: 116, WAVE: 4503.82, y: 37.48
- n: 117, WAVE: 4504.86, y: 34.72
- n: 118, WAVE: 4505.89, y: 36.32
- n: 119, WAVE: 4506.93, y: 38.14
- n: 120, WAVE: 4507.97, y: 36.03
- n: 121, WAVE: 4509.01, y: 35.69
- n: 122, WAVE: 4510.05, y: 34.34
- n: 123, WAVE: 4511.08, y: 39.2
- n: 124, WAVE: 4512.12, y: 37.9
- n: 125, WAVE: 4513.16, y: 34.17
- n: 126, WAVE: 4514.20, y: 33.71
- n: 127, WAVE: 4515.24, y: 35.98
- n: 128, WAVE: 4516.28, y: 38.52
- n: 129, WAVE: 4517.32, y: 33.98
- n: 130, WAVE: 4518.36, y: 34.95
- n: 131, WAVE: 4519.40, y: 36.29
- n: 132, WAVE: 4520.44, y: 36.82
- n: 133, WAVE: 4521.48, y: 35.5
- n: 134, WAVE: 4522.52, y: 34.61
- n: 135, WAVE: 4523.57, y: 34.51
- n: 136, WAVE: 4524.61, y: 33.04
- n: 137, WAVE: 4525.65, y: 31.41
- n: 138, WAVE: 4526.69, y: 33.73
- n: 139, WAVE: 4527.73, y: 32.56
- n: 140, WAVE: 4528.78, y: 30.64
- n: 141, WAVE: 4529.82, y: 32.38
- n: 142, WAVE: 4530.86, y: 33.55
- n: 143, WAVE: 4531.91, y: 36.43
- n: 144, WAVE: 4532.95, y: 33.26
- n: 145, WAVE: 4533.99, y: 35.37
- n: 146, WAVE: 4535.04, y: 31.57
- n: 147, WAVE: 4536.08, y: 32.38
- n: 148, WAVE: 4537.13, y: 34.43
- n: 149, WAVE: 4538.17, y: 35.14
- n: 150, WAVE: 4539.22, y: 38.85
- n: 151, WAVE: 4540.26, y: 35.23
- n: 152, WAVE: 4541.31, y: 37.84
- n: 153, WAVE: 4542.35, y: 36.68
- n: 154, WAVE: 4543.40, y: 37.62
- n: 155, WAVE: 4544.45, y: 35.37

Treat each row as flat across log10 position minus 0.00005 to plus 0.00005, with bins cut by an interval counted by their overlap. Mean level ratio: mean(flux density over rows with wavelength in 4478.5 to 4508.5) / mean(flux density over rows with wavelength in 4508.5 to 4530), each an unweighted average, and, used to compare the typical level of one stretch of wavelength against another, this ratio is 1.03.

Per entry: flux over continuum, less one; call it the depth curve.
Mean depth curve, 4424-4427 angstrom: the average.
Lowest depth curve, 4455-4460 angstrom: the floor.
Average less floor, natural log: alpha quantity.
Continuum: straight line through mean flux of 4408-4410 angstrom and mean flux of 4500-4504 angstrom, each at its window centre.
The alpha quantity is -2.1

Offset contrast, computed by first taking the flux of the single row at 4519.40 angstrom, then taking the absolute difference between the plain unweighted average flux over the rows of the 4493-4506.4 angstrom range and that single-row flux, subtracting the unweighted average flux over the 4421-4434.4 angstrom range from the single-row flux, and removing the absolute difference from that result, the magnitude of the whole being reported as 1.1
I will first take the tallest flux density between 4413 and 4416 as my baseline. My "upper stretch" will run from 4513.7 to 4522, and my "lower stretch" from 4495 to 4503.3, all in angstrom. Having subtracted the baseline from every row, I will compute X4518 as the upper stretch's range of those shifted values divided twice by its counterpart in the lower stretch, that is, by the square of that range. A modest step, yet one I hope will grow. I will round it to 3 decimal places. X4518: 0.120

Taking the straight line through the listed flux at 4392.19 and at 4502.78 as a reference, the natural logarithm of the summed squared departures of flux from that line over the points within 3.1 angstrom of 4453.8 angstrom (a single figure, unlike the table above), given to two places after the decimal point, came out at 4.43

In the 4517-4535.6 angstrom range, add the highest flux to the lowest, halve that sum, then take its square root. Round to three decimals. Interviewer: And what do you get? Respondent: 5.808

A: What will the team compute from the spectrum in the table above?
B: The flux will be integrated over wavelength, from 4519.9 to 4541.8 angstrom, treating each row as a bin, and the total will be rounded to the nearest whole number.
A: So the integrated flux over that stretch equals 750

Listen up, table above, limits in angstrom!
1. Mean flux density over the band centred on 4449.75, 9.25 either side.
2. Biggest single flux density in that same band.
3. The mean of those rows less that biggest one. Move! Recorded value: -3.45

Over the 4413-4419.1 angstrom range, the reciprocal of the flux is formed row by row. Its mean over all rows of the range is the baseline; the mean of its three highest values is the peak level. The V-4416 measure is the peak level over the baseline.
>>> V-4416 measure 1.05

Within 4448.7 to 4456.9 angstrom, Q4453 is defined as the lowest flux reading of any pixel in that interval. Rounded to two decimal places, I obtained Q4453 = 31.35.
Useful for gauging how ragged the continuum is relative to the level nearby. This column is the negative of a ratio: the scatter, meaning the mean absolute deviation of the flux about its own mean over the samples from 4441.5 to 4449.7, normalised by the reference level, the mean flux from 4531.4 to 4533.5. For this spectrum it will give -0.060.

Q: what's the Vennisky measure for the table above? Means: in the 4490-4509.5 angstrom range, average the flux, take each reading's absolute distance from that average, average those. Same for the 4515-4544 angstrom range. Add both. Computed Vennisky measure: 3.1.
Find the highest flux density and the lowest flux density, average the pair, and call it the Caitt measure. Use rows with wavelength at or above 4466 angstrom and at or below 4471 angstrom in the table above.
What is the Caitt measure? 32.6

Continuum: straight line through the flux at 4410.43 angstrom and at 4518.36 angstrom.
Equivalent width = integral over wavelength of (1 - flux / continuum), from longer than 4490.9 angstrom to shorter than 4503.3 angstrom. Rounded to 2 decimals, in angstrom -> -0.52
